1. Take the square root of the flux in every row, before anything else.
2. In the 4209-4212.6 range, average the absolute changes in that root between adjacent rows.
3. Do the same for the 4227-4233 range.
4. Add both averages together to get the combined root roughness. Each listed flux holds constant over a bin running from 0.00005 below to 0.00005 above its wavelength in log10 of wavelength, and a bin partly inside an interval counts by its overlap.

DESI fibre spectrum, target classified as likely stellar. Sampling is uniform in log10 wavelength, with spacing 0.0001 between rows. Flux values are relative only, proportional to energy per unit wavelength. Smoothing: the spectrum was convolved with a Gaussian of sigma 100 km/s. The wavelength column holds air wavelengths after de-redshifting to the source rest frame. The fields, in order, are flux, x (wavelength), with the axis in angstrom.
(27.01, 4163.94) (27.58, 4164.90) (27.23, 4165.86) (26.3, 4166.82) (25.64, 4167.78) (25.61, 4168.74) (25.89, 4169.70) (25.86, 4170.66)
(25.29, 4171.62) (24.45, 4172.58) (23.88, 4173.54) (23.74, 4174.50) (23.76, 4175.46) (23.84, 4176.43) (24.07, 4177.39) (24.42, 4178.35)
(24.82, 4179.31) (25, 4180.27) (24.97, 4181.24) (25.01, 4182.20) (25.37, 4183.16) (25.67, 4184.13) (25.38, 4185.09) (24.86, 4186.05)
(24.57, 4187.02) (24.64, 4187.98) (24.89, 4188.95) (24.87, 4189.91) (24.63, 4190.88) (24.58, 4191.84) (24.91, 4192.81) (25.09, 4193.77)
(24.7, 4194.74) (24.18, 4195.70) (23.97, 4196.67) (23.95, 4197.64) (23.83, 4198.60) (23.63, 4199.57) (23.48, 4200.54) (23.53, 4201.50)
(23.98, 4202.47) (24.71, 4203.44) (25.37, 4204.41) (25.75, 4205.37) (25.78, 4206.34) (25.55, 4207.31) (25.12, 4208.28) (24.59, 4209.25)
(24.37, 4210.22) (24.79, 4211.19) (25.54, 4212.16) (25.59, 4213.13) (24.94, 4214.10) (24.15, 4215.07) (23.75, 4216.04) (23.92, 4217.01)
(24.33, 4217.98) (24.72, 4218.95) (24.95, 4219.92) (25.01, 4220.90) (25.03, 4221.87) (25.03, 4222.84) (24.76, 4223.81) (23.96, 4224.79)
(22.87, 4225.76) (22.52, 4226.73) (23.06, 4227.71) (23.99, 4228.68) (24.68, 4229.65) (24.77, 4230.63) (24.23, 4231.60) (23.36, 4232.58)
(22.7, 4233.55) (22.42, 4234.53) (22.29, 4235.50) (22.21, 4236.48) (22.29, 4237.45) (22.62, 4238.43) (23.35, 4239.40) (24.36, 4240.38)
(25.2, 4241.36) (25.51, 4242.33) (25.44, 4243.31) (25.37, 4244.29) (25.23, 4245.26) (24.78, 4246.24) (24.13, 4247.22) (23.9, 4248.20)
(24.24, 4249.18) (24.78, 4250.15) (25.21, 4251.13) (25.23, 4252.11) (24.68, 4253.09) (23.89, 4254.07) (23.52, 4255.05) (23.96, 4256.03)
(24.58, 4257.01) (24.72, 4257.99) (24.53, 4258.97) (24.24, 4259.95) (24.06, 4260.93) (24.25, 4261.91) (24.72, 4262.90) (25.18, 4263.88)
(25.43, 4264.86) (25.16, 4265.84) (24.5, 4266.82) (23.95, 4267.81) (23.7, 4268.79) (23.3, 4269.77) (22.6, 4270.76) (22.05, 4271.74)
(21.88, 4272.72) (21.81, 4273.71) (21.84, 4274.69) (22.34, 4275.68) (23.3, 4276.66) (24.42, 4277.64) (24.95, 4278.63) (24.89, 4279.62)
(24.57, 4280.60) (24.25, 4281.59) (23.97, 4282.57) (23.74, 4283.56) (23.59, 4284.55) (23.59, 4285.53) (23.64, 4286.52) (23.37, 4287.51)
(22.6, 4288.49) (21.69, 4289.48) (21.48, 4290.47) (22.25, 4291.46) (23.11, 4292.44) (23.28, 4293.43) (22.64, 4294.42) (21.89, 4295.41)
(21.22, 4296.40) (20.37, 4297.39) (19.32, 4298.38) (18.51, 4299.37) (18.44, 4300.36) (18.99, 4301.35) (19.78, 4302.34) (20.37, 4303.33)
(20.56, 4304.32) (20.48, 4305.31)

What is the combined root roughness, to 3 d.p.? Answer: 0.110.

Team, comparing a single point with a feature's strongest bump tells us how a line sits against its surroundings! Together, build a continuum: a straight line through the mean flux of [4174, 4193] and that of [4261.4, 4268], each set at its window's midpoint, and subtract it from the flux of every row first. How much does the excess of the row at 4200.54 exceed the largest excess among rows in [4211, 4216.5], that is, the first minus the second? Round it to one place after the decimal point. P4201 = -2.1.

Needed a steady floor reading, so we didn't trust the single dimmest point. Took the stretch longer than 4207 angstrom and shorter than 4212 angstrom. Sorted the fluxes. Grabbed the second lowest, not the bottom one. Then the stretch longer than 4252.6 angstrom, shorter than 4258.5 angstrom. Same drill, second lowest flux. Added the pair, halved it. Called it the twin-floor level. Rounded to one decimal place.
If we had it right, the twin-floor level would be 24.2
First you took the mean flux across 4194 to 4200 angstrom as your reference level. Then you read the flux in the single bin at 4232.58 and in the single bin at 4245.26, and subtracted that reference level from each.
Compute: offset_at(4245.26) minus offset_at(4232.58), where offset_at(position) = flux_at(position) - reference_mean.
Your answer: 1.9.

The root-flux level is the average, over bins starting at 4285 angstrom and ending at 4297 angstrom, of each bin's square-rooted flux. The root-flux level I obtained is 4.75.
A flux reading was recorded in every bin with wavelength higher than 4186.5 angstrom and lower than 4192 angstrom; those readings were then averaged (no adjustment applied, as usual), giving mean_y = 24.7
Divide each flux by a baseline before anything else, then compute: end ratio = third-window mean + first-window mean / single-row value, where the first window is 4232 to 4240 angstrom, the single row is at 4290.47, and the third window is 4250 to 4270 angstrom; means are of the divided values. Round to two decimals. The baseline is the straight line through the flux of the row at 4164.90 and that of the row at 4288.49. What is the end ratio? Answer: 1.99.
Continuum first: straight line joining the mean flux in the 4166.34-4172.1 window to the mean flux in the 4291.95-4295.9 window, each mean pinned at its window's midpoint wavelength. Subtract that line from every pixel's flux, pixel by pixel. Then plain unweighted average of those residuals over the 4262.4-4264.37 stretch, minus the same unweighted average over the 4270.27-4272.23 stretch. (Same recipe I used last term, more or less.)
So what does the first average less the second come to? 2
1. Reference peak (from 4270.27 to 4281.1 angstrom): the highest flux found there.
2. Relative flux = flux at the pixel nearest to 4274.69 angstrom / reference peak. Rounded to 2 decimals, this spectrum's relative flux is 0.88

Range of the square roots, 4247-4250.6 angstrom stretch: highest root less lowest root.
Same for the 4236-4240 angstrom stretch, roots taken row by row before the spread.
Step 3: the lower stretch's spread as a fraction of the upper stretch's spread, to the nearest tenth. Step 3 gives 1.3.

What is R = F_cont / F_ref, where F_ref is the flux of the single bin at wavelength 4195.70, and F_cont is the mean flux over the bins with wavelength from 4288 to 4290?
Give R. 0.92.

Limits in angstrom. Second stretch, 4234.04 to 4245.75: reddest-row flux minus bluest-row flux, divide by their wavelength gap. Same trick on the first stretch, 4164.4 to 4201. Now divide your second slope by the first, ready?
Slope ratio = -2.3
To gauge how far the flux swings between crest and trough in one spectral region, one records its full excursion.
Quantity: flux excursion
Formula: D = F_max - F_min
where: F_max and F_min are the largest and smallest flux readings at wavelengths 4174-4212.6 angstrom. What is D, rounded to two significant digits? 2.3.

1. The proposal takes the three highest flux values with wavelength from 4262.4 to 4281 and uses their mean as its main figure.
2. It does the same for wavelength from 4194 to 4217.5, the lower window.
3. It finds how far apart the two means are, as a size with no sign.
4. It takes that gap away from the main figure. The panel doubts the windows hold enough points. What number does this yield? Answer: 24.8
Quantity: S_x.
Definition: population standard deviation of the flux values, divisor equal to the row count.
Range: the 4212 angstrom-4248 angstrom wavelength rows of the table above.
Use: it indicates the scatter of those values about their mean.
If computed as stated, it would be 1.06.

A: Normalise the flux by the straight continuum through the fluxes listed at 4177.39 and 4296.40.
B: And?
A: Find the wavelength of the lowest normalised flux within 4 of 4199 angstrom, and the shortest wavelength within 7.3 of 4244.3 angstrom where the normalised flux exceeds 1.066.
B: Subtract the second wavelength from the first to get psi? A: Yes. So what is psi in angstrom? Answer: -39.8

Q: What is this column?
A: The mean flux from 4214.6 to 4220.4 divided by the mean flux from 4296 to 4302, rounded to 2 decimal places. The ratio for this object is 1.25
